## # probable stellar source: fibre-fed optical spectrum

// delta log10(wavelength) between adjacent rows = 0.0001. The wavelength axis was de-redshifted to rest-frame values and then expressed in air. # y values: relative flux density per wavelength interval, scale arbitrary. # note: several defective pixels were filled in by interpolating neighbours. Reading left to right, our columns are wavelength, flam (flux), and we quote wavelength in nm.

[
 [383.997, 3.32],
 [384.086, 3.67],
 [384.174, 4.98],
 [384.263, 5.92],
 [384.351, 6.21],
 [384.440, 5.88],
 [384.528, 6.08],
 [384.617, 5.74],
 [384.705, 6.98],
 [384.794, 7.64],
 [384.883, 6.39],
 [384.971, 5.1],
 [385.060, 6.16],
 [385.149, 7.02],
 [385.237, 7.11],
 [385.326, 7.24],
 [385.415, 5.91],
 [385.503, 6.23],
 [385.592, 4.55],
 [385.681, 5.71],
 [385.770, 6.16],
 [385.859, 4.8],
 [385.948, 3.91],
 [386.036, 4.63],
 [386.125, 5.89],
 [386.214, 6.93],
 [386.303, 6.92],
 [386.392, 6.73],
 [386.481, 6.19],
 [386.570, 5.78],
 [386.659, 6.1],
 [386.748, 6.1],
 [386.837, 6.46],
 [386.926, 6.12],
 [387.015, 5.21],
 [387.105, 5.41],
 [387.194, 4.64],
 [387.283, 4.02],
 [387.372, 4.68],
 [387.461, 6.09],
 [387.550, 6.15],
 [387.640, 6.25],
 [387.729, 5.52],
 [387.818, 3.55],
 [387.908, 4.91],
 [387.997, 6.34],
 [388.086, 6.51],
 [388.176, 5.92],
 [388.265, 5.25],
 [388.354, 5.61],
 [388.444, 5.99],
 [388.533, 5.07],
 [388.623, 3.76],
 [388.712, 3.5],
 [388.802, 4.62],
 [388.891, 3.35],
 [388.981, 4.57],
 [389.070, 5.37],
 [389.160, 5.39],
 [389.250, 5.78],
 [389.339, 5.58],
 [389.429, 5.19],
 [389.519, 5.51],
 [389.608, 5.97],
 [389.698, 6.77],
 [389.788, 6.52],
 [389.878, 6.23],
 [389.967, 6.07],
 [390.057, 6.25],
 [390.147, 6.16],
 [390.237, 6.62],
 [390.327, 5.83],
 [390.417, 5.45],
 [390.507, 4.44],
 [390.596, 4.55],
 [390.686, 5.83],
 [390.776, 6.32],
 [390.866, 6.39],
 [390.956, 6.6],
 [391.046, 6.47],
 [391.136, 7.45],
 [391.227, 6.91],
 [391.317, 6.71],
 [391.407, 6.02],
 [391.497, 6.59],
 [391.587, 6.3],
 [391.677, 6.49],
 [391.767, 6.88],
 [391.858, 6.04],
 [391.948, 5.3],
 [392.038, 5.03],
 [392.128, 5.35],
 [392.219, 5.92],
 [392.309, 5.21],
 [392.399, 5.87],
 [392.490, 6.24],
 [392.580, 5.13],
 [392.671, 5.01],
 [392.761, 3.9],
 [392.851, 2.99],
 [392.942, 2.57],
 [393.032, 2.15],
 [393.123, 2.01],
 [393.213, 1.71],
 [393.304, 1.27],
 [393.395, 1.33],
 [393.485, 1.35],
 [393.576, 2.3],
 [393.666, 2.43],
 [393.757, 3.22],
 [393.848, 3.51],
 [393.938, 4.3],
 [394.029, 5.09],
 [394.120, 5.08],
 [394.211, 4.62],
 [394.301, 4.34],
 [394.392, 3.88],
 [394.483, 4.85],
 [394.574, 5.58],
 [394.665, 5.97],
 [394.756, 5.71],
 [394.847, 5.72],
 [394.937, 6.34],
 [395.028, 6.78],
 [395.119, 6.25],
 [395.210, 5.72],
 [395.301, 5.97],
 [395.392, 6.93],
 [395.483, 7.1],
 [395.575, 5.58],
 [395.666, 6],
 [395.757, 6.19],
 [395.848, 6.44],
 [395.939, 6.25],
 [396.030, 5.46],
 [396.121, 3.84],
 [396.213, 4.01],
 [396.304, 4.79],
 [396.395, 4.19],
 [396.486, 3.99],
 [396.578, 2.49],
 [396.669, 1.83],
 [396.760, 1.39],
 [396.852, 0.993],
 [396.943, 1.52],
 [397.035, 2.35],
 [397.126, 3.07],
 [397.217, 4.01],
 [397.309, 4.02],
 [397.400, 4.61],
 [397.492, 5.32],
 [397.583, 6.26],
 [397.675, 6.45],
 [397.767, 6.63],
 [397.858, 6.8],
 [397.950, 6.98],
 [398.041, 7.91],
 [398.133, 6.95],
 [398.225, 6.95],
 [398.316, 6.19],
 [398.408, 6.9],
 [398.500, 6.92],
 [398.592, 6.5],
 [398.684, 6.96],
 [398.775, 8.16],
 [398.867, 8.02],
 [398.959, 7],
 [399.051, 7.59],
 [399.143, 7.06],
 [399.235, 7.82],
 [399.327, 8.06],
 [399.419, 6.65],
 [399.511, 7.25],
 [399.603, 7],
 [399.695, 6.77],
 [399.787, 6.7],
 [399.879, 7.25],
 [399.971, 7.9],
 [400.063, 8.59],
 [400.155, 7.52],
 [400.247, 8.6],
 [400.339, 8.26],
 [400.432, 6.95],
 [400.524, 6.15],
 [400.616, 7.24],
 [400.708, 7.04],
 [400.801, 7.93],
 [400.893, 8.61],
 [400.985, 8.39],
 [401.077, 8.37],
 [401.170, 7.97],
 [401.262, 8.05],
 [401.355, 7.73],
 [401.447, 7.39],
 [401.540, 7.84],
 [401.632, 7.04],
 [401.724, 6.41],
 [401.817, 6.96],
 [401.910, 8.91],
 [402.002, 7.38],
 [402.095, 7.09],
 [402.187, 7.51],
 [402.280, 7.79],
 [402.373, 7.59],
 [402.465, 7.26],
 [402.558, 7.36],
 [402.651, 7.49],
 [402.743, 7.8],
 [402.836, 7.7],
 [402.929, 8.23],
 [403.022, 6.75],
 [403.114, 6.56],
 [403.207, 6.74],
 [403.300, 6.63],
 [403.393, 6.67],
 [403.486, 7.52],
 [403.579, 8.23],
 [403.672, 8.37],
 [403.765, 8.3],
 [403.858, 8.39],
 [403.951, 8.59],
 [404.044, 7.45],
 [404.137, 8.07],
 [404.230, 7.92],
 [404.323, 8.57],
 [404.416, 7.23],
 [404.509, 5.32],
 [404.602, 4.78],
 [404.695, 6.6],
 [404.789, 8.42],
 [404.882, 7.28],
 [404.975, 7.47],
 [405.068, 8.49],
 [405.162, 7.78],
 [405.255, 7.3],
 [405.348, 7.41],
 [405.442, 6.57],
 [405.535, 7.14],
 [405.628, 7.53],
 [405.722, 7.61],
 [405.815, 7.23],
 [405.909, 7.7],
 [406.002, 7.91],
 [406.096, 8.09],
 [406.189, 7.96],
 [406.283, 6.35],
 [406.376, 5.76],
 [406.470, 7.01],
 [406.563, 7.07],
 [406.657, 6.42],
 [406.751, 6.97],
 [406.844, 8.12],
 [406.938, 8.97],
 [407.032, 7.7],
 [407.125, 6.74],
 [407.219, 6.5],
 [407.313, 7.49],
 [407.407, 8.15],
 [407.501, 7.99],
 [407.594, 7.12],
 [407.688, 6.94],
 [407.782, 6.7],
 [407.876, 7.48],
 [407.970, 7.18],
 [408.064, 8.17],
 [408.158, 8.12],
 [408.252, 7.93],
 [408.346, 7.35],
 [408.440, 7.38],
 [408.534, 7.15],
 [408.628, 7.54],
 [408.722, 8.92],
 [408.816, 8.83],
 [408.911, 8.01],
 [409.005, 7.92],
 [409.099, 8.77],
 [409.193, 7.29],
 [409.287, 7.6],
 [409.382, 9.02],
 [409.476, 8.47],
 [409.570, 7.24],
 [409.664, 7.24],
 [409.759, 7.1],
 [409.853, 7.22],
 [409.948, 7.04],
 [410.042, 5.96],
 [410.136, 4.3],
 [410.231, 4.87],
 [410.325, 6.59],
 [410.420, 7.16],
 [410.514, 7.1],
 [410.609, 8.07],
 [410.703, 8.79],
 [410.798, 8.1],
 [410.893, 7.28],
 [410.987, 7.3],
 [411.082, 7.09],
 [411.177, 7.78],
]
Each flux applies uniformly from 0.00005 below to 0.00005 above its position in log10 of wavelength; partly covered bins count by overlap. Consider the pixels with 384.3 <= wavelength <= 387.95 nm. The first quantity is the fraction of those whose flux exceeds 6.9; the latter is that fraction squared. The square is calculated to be 0.029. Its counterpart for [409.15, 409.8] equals 1.000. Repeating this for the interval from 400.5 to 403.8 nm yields 0.649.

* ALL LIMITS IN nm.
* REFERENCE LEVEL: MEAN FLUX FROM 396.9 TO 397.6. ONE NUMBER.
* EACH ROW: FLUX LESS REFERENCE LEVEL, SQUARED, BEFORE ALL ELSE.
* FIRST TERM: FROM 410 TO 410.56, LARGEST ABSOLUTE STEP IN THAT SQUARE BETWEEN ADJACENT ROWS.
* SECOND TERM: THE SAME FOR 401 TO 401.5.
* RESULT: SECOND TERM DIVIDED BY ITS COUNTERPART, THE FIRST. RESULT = 0.5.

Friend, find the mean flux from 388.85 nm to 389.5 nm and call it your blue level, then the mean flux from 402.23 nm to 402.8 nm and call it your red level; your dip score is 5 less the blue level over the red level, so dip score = 4.33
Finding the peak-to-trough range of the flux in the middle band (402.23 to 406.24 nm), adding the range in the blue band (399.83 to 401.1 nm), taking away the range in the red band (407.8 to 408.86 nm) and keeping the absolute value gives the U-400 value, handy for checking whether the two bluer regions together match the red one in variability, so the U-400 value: 4.5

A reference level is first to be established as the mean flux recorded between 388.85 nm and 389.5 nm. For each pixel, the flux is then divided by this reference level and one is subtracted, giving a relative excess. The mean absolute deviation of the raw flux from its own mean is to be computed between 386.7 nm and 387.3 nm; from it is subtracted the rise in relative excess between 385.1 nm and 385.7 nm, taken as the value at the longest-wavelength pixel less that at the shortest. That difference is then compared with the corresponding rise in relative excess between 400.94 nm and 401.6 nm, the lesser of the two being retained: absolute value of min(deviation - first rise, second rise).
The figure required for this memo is 0.11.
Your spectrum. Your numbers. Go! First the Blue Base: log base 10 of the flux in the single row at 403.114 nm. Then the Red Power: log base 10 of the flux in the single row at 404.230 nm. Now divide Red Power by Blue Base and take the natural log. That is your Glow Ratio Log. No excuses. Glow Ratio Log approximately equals 0.095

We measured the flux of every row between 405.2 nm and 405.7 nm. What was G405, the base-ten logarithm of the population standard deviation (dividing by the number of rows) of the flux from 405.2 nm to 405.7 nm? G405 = -0.47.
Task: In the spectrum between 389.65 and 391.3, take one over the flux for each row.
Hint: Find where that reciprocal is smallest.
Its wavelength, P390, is 391.136 nm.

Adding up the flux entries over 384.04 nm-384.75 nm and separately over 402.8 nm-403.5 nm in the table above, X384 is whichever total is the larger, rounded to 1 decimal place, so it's 56.8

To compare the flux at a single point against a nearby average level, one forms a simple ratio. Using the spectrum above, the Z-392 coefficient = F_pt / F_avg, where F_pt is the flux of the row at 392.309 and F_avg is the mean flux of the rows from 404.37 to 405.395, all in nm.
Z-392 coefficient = 0.73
